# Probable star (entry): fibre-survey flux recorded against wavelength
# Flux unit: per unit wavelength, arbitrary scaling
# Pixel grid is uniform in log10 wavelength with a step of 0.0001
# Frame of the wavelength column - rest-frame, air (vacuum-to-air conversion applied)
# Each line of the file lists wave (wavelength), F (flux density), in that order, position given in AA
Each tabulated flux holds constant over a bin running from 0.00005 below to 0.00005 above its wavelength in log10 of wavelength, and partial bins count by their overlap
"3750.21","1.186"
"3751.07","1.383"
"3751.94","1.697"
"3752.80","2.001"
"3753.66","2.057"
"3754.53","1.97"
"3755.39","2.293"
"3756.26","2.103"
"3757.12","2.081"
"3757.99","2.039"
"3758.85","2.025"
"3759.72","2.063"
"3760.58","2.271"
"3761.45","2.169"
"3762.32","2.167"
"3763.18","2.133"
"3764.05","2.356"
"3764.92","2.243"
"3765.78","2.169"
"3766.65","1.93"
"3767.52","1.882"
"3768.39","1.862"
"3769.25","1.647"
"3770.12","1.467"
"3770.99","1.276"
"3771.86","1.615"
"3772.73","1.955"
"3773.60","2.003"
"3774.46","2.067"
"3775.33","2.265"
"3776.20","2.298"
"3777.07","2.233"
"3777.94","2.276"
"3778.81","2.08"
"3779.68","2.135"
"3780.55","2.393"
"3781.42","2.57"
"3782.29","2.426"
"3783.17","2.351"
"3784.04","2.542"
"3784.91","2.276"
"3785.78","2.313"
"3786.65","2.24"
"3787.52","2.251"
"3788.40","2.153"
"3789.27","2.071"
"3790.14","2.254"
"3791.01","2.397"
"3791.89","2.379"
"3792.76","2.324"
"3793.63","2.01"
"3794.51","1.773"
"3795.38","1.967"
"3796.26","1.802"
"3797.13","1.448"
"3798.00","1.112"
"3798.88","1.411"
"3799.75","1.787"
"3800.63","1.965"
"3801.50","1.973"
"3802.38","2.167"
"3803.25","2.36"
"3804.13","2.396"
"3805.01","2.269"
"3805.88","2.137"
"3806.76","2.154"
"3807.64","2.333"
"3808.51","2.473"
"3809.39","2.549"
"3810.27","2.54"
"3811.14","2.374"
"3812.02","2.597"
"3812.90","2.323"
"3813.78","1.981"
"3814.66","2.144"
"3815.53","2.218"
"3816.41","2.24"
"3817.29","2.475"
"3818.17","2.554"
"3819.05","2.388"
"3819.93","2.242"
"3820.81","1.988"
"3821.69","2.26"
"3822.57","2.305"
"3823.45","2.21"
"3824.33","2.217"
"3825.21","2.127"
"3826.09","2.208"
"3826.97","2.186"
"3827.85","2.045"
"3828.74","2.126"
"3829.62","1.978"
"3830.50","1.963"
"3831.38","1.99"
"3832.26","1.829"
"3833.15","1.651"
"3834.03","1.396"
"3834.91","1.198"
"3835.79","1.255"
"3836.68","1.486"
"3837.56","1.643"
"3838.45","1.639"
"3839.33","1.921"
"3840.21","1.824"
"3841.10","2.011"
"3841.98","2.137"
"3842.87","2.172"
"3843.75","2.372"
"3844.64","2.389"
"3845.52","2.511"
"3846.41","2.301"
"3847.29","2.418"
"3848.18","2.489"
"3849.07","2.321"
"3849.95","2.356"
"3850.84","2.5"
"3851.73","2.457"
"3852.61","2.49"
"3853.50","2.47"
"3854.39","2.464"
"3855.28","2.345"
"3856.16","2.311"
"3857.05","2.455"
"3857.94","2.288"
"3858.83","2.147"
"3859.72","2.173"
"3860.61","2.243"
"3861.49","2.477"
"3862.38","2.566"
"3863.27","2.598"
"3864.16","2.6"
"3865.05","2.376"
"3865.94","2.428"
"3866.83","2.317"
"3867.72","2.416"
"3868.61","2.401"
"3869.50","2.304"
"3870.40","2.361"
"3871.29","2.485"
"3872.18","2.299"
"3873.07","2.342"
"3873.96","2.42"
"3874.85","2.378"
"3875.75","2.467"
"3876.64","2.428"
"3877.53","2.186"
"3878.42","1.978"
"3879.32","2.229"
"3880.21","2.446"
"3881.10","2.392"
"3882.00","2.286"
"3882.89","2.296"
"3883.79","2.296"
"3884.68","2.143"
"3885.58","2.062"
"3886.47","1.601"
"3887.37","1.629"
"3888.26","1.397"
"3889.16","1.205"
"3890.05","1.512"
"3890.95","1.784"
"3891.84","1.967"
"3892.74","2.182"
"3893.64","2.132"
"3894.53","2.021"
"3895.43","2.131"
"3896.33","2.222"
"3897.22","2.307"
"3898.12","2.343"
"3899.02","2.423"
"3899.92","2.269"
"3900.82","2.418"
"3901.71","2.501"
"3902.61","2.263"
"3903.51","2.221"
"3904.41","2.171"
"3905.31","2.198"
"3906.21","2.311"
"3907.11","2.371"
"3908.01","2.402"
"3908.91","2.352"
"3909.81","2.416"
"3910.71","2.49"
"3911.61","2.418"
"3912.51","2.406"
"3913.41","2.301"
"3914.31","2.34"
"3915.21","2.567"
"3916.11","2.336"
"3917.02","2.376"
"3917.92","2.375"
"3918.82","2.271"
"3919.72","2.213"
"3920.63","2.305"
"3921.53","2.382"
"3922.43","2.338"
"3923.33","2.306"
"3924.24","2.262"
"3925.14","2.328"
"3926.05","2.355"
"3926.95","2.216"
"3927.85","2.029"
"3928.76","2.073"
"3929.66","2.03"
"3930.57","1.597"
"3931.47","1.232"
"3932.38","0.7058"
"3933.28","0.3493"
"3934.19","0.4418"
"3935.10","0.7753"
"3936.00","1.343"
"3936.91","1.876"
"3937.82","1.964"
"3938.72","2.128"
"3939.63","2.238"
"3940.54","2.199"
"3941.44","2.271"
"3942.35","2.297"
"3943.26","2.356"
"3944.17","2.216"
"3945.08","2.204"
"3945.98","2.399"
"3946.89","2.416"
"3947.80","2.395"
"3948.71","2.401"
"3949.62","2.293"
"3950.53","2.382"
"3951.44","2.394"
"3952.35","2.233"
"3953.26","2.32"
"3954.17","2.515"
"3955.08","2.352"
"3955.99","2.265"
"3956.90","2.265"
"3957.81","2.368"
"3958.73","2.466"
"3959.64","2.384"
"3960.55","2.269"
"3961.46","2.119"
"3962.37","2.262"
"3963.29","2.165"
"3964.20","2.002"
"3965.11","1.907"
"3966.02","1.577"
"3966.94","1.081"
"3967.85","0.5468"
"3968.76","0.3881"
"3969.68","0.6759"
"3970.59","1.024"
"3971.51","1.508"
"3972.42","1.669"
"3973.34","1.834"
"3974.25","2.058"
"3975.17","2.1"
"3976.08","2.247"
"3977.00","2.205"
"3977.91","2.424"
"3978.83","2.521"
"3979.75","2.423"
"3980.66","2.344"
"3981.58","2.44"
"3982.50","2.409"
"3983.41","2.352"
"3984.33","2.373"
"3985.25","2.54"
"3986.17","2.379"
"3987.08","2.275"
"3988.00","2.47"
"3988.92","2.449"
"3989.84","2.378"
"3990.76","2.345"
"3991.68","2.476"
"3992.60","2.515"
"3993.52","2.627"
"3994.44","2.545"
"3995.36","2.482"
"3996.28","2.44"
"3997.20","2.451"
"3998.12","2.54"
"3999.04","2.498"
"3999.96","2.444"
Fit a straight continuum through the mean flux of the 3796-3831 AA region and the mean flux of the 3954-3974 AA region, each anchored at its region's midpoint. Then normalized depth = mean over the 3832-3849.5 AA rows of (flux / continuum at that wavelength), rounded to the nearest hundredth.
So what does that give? 0.93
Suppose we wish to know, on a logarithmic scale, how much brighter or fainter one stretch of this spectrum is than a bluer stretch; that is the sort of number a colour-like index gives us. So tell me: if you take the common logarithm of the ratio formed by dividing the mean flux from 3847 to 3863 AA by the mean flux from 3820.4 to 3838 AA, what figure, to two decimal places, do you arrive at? 0.10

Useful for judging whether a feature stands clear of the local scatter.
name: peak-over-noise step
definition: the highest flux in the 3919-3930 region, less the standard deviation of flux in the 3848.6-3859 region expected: 2.28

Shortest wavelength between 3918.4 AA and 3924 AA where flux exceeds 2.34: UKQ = 3921.53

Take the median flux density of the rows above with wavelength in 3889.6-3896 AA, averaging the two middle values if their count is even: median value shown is 2.0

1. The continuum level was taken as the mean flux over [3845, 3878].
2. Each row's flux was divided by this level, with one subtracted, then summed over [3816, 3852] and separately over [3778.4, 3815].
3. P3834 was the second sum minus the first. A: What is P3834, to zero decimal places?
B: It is 1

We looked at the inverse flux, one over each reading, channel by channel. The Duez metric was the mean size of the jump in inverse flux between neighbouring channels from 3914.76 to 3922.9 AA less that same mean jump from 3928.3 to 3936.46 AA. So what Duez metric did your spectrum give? -0.55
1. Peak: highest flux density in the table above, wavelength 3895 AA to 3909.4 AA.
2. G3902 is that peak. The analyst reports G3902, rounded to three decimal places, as 2.501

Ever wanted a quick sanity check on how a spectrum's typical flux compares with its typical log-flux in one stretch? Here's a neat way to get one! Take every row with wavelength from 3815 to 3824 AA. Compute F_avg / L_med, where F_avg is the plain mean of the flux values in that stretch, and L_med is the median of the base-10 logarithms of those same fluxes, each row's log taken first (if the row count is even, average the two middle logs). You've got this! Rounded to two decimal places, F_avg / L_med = 6.49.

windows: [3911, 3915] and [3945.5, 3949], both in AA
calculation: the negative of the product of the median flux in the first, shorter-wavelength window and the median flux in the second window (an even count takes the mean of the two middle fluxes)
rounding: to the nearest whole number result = -6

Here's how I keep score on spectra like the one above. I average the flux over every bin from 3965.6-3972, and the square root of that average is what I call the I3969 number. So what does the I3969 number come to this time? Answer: 0.99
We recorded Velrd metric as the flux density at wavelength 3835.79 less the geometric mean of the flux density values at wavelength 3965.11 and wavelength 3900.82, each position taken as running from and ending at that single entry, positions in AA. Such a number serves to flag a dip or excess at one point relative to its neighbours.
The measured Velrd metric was -0.89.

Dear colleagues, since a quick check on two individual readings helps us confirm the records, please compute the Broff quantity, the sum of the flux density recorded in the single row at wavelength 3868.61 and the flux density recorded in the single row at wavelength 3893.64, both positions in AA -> 4.53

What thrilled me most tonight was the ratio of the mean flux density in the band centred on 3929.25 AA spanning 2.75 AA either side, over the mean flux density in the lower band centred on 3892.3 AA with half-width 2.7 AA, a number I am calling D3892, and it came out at 0.96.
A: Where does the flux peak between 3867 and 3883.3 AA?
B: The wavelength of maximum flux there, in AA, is 3871.29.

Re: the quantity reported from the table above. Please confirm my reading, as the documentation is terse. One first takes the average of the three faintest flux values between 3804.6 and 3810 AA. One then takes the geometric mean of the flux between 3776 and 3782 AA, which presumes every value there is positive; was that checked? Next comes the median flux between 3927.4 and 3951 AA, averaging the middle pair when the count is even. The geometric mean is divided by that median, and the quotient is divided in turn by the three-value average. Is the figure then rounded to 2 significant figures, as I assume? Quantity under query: 0.48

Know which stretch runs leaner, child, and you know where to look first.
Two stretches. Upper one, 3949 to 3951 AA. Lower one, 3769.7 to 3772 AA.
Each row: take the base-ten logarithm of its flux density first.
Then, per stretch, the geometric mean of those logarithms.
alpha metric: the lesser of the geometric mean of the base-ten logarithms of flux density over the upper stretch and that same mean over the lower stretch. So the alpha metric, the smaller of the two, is 0.15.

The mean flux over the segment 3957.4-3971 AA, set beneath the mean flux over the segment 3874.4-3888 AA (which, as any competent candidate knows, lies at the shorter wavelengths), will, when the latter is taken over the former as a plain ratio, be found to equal 1.3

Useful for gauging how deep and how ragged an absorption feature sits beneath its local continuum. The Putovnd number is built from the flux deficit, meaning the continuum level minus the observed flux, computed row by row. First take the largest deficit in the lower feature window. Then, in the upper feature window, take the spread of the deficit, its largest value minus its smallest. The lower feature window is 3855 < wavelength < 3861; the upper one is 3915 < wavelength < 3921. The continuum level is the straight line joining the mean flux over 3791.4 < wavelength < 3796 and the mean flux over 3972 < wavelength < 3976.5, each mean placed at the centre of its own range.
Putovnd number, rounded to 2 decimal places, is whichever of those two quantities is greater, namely 0.35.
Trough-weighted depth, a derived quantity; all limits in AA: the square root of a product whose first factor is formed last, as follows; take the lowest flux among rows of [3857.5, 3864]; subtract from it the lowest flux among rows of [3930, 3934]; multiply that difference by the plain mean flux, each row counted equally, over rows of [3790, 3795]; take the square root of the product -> 2.0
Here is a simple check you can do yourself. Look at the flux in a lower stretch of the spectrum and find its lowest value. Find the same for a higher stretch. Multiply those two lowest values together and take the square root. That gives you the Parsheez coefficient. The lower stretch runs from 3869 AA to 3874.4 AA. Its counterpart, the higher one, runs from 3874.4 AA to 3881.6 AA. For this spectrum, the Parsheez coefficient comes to 2.1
